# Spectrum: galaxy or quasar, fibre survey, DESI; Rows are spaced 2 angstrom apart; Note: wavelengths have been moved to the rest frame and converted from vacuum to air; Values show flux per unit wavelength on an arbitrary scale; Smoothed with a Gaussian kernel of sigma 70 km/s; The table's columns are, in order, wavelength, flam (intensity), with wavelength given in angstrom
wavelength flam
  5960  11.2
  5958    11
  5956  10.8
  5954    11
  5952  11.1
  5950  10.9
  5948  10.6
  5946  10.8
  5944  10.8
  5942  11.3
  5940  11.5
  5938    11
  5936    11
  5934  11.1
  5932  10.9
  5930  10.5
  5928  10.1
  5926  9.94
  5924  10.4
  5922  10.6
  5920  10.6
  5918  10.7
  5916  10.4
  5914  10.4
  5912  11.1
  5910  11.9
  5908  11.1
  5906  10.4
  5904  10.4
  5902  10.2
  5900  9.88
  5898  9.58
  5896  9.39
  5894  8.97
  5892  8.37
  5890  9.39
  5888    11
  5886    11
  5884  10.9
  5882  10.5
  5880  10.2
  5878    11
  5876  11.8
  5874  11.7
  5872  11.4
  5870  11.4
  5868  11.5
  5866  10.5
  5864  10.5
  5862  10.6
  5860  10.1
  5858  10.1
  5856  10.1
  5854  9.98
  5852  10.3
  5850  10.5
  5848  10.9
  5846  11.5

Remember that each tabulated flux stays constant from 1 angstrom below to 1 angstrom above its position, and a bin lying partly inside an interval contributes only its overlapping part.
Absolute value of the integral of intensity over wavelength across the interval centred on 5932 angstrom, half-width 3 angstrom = 65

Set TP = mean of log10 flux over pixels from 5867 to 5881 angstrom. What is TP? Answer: 1.05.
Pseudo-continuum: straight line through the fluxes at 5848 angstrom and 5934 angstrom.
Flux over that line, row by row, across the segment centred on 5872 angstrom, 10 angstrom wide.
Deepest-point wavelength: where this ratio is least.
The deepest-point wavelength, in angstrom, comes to 5872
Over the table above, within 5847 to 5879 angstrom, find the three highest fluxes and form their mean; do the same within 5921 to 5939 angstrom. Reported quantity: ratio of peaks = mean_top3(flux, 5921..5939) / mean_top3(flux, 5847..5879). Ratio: 0.95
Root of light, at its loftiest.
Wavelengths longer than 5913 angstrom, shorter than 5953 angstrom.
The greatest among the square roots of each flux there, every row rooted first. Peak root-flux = 3.39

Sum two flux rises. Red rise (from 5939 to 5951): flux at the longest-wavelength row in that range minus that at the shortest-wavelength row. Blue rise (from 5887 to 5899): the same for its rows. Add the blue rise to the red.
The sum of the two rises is -2.0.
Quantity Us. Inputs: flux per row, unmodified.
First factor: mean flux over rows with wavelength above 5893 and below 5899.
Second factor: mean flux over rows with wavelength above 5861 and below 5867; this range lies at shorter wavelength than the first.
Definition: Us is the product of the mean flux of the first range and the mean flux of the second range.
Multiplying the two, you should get 98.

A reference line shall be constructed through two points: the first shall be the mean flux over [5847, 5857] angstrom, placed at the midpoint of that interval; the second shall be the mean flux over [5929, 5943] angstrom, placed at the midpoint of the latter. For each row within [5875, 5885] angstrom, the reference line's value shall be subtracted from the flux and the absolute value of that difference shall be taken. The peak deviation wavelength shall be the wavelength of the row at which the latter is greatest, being 5876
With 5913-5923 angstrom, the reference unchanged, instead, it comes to 5916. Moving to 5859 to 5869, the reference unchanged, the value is 5868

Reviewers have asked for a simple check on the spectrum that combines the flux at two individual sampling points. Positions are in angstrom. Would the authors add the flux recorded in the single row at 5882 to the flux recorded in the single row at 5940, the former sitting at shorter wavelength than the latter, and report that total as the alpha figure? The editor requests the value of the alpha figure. 22.0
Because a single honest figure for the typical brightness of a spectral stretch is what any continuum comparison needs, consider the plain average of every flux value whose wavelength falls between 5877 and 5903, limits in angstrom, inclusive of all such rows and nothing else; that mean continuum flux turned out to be 10.0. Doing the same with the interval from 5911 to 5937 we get 10.6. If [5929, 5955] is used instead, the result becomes 11.0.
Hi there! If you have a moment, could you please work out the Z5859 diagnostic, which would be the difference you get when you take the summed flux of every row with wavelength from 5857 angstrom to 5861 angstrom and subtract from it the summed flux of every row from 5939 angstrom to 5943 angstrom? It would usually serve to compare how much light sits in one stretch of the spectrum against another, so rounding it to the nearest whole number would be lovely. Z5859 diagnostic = -3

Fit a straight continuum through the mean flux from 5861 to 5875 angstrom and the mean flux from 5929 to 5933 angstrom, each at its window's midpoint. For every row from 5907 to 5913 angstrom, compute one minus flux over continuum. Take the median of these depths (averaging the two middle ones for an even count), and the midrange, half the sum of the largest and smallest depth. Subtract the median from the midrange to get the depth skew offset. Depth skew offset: -0.035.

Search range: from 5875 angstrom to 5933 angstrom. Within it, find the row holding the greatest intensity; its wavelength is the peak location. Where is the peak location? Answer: 5910 angstrom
